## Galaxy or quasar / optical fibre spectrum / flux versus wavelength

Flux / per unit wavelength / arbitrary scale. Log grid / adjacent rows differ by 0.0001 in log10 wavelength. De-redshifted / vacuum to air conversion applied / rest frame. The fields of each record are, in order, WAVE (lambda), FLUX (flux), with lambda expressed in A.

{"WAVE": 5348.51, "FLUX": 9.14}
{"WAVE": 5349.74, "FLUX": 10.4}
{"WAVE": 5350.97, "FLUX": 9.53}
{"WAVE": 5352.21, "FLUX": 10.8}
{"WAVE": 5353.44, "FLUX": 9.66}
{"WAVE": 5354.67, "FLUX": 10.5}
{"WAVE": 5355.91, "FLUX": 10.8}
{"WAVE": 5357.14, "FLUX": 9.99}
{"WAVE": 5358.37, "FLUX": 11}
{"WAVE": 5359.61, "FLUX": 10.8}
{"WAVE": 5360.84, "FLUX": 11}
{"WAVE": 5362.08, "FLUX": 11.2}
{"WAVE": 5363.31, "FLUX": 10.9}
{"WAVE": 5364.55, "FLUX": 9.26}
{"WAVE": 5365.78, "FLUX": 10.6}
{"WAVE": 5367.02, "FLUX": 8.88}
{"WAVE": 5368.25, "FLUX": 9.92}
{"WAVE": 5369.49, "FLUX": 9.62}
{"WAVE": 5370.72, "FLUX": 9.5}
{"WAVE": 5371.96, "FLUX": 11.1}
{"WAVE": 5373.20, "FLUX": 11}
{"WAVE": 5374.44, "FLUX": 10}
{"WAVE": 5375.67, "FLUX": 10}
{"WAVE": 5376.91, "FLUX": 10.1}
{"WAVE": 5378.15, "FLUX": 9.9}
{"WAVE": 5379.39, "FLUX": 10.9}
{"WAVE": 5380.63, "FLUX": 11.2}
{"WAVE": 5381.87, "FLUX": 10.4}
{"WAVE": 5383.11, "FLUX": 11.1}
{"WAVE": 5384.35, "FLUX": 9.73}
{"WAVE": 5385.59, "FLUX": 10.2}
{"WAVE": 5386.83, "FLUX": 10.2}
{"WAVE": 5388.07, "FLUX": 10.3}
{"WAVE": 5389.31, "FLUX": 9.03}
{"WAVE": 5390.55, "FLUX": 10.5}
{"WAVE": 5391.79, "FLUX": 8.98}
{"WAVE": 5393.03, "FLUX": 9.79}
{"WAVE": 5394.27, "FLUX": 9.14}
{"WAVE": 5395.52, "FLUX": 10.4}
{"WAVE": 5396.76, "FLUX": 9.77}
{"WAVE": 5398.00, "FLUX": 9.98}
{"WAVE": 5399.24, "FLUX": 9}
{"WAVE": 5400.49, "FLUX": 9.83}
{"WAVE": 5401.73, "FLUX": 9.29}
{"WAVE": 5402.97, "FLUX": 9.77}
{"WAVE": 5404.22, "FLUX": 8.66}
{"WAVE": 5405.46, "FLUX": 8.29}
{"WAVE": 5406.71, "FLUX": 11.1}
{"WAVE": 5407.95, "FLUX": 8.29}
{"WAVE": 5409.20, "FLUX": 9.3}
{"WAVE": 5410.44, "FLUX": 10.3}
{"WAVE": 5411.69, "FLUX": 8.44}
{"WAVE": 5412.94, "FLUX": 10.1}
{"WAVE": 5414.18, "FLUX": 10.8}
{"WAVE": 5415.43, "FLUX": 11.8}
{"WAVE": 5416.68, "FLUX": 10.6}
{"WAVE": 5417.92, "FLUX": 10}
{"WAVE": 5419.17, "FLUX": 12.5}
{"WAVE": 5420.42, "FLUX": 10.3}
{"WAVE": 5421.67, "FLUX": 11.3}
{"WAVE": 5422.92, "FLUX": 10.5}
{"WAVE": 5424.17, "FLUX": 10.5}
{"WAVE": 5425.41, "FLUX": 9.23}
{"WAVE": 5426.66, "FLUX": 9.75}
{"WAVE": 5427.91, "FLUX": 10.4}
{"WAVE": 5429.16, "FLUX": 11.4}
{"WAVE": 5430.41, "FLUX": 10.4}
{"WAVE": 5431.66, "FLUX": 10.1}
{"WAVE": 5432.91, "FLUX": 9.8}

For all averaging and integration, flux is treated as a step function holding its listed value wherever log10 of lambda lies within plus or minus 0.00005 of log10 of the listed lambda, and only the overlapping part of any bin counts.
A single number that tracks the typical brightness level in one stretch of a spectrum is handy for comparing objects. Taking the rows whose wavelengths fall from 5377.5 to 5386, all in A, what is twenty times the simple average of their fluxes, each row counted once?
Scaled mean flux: 210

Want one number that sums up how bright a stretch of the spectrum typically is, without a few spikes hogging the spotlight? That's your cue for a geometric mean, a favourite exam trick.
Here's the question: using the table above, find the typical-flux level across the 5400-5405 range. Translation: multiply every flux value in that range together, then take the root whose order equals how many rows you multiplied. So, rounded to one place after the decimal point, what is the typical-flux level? 9.4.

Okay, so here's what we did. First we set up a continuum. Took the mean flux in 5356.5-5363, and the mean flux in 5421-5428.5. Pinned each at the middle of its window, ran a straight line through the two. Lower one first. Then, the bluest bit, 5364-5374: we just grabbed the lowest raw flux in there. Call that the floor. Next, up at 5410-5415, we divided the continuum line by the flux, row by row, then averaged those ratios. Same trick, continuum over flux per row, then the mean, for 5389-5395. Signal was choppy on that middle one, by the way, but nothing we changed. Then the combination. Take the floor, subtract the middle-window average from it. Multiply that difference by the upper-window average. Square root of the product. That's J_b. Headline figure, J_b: 2.86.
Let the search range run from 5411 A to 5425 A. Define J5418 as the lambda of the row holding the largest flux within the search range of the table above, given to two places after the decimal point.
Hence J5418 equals 5419.17 A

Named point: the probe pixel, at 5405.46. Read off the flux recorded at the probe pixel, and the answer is 8.29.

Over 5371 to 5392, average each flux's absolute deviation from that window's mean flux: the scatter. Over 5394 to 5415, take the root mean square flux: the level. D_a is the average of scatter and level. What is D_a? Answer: 5.05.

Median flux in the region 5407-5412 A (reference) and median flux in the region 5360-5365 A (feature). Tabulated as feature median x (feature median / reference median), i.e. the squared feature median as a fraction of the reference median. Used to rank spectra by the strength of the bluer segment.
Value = 13.5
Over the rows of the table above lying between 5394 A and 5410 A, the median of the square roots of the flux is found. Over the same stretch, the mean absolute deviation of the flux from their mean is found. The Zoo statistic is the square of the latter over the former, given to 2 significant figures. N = 0.13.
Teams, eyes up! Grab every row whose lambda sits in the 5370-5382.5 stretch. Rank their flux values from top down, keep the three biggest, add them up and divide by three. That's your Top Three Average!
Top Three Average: 11.1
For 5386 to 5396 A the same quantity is 10.4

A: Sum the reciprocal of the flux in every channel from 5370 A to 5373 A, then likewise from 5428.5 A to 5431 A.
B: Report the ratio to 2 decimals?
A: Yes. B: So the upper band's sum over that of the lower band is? 0.94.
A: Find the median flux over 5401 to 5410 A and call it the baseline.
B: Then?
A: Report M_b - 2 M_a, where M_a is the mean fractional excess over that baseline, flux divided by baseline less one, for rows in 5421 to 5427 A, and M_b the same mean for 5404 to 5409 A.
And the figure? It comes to -0.23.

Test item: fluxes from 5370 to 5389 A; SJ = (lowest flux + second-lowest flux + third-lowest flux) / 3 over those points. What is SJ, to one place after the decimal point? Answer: 9.7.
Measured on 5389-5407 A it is 8.6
